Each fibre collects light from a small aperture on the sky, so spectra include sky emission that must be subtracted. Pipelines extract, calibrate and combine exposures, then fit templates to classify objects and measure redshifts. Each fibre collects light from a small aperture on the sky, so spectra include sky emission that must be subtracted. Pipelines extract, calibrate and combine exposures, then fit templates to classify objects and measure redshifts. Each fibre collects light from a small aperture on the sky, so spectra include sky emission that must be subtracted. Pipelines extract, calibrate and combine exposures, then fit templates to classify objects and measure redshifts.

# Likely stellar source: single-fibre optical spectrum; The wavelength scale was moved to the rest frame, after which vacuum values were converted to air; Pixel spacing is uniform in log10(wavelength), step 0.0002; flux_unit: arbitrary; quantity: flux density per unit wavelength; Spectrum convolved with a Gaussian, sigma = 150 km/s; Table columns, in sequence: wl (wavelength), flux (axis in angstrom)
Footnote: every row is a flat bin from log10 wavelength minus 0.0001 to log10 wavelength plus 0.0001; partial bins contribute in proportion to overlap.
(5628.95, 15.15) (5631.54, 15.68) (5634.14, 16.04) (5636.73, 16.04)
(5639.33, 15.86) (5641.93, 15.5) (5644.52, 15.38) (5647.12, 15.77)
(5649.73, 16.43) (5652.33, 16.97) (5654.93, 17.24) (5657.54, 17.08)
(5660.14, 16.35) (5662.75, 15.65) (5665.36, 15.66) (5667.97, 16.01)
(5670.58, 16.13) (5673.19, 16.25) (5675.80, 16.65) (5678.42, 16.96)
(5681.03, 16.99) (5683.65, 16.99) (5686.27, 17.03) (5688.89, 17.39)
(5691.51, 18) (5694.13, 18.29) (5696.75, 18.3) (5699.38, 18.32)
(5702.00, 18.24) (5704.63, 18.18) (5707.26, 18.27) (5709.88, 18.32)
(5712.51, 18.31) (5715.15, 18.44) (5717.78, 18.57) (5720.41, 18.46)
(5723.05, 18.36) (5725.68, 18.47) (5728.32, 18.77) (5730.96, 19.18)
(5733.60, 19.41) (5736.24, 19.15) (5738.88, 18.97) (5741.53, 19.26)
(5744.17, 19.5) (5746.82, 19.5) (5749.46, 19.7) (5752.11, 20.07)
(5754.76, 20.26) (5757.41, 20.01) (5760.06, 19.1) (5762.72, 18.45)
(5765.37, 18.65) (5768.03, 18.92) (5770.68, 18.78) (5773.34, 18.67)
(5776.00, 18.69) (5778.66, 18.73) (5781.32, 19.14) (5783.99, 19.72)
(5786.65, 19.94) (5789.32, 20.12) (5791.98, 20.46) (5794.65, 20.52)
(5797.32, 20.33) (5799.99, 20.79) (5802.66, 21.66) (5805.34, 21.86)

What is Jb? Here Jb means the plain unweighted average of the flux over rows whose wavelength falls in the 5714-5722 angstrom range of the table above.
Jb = 18.5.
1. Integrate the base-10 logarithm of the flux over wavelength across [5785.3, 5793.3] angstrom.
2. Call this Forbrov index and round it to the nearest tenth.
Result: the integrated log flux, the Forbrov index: 10.4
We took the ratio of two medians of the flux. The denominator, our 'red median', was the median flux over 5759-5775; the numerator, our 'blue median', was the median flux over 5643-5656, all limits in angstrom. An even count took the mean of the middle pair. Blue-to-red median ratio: 0.88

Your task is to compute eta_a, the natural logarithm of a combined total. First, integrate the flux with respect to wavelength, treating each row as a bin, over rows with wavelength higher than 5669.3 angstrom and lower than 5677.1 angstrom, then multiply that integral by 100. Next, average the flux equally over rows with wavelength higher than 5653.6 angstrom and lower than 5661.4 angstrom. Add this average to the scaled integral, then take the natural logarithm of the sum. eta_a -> 9.46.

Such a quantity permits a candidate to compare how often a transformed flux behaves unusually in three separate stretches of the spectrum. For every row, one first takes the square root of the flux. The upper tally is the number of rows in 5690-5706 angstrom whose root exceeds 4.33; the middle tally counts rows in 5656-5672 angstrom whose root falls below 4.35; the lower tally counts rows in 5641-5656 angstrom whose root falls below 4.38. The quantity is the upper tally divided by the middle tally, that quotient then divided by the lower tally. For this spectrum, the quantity 0.00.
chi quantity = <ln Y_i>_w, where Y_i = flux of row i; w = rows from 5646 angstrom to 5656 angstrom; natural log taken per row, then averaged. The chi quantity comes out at 2.81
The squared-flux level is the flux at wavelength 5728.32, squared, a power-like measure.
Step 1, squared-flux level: 352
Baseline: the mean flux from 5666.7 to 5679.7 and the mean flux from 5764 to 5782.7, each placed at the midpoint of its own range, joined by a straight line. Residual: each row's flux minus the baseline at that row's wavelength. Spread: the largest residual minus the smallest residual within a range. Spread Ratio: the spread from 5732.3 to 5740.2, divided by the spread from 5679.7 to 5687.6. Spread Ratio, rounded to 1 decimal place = 6.6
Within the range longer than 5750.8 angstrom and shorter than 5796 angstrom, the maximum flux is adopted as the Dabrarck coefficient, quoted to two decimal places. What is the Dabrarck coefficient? 20.52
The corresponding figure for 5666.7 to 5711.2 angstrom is 18.32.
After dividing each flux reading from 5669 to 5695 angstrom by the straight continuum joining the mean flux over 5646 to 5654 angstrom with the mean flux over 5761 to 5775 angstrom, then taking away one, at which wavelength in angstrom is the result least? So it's 5670.58 angstrom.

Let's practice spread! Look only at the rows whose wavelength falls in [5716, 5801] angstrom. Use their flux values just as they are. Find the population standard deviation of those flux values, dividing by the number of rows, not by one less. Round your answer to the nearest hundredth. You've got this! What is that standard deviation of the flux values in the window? 0.70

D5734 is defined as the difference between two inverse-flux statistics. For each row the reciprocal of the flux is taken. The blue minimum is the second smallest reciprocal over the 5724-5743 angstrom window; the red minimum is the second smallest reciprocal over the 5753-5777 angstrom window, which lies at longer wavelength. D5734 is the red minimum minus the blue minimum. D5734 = -0.0019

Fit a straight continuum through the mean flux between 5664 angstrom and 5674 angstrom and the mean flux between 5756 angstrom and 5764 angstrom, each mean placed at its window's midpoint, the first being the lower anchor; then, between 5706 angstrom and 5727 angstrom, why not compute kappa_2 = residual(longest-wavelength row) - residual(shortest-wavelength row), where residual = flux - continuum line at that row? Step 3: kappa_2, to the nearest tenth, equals -0.4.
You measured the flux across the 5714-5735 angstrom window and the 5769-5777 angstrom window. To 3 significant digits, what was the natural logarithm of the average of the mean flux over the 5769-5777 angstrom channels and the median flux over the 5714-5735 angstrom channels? 2.92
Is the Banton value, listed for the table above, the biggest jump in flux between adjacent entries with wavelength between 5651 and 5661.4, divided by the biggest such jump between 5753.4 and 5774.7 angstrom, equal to 0.8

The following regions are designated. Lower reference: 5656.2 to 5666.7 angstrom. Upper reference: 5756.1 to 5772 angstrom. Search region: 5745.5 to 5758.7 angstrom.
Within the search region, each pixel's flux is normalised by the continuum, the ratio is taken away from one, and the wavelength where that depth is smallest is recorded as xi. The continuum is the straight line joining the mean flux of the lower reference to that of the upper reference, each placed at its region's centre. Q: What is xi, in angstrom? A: 5754.76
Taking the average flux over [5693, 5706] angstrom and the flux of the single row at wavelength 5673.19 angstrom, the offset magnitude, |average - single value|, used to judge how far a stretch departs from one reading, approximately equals 2.0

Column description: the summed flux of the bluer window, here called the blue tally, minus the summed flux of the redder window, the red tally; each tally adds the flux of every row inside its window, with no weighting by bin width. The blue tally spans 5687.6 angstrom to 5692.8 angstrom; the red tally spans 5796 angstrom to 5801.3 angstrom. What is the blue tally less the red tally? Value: -5.7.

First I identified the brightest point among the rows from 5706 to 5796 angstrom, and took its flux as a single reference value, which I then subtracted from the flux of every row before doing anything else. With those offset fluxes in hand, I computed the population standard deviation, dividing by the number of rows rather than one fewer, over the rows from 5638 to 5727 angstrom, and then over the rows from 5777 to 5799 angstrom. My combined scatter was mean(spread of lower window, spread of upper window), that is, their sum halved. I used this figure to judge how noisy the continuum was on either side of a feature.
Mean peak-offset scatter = 0.83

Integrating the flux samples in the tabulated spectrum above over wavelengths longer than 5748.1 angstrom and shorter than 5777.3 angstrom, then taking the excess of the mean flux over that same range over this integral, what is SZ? -542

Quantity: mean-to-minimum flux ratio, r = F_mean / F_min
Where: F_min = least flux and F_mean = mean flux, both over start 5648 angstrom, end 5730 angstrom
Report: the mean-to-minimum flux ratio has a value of 1.12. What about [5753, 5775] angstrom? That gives 1.04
